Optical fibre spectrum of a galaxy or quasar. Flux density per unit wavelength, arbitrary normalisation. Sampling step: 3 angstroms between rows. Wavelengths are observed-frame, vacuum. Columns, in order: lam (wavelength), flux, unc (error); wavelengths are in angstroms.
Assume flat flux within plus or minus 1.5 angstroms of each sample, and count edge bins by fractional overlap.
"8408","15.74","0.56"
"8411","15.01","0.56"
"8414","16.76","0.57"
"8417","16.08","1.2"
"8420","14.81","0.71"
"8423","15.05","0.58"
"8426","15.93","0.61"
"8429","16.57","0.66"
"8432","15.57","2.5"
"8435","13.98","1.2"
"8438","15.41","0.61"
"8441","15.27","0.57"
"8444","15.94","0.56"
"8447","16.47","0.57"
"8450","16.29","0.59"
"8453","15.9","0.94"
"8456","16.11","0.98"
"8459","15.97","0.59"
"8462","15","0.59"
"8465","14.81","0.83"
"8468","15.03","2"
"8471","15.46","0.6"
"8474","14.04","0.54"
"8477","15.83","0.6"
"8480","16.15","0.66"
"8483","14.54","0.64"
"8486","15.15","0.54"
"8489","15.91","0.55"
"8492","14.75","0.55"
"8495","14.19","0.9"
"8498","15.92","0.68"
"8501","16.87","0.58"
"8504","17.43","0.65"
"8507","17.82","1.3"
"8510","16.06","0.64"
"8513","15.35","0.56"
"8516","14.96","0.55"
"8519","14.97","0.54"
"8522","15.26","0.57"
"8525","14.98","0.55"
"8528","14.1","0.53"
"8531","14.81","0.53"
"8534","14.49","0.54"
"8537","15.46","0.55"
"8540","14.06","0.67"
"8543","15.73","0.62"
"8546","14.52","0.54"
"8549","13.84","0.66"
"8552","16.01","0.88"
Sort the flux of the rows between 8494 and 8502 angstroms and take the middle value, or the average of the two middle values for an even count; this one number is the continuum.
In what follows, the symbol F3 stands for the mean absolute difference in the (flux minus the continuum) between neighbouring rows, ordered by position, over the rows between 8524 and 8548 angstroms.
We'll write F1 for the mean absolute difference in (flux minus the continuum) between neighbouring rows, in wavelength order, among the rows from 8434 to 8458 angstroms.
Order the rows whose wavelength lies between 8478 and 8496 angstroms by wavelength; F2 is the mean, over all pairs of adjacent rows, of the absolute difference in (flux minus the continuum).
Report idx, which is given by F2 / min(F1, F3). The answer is 1.9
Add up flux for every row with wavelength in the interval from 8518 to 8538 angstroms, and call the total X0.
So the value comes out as 104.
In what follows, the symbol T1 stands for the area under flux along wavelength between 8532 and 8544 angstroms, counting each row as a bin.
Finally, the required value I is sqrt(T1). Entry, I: 13.4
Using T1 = 179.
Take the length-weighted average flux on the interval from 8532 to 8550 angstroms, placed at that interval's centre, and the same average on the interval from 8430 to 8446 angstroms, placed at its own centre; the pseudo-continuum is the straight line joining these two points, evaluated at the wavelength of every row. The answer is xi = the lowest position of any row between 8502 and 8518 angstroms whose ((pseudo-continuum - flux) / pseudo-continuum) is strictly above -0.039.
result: 8513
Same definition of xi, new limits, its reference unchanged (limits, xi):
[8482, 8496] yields 8483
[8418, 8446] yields 8420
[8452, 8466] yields 8462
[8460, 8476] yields 8462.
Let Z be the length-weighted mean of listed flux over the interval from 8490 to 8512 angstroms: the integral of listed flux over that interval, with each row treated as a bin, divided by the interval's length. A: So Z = 16.1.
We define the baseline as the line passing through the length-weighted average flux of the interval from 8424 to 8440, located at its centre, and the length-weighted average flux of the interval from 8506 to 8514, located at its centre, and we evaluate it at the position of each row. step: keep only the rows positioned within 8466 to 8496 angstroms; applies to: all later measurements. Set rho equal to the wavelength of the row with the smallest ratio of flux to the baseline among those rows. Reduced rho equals 8495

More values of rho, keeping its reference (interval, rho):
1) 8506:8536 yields 8528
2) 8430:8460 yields 8435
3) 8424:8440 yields 8435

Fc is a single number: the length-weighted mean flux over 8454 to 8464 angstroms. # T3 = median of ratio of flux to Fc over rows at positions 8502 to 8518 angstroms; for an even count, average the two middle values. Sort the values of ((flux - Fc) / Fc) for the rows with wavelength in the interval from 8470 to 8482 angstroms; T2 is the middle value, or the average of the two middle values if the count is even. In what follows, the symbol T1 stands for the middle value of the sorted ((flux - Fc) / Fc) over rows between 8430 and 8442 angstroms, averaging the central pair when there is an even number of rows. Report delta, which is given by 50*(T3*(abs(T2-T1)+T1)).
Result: 0.0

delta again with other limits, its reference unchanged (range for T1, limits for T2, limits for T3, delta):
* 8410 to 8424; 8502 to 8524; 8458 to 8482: -1.0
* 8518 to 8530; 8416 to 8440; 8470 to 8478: -0.5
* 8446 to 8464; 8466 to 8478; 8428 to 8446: 3.7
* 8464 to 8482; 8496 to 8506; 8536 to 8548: 3.7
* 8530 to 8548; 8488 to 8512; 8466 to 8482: 1.0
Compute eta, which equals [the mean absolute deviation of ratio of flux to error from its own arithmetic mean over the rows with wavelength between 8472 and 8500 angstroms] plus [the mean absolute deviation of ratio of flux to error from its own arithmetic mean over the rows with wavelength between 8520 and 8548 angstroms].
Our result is 4.2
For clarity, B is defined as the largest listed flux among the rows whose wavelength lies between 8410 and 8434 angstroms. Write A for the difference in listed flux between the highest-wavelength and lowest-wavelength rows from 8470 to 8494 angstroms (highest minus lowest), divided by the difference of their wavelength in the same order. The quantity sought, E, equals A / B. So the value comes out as -0.0020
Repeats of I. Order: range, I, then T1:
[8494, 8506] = 14.0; 195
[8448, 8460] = 13.9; 193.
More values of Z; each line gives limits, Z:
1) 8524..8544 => 14.8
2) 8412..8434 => 15.8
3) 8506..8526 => 15.6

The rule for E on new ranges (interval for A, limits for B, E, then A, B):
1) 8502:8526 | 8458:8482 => -0.0072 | -0.117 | 16.15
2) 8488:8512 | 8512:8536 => 0.0005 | 0.007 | 15.35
